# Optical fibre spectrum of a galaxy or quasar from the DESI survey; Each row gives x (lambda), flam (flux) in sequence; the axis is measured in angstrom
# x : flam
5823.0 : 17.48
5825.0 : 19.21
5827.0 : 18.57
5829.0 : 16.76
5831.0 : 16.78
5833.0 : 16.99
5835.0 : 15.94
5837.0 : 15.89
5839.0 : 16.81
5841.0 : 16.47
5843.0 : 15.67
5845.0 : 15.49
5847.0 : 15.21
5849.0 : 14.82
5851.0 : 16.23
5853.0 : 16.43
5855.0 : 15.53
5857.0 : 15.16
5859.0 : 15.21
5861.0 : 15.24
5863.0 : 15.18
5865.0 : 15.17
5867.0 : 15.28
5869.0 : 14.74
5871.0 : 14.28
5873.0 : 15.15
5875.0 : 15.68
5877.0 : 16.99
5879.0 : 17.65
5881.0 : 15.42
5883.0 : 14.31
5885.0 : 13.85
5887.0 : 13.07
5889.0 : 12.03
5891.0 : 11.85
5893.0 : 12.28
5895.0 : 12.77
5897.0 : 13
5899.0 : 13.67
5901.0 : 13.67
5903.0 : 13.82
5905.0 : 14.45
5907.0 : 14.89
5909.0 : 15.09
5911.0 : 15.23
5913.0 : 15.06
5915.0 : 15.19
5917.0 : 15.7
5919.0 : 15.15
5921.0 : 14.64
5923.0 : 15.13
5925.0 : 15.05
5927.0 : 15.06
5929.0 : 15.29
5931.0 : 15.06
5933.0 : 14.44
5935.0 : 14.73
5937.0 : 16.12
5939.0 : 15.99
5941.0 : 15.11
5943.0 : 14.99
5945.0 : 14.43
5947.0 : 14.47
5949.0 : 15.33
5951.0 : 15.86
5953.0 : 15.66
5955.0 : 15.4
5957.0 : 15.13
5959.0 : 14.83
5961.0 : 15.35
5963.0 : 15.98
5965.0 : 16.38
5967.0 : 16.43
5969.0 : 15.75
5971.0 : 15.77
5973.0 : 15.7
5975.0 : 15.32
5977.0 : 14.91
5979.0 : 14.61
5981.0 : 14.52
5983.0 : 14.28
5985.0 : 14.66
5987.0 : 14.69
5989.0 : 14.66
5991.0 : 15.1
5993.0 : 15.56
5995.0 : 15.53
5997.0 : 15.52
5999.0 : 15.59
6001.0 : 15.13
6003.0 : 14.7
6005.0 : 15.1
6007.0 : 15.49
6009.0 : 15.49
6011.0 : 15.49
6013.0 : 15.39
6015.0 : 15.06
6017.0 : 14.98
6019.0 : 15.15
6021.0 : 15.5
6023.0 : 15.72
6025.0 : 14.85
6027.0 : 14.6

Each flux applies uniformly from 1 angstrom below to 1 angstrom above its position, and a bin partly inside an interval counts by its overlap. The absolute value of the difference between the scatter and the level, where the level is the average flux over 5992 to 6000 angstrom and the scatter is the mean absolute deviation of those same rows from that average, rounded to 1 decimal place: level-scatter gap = 15.5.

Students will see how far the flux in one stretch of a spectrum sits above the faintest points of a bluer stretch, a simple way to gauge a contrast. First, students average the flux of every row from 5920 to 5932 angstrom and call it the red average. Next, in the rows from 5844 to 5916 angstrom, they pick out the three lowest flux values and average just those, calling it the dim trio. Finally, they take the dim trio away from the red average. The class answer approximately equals 3.0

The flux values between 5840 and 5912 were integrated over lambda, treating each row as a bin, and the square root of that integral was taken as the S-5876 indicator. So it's 32.6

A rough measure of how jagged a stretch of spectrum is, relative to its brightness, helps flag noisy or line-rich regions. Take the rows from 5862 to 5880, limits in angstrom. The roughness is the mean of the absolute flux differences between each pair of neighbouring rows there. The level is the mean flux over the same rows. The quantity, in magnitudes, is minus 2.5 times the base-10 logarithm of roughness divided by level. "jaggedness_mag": 3.6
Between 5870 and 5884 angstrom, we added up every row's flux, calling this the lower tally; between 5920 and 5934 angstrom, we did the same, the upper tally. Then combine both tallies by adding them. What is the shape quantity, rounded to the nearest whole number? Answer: 214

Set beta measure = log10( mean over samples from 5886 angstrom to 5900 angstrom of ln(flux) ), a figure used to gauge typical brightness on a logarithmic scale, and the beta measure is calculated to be 0.404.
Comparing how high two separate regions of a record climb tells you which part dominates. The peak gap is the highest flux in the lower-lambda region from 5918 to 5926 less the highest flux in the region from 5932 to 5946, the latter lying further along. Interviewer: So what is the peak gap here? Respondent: -1.0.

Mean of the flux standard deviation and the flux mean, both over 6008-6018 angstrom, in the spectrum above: 7.8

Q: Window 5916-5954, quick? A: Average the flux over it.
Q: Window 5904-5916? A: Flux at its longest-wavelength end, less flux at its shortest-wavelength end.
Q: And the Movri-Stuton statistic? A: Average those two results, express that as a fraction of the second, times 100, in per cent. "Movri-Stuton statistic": 1075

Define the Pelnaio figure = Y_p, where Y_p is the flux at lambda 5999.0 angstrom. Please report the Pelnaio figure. 15.59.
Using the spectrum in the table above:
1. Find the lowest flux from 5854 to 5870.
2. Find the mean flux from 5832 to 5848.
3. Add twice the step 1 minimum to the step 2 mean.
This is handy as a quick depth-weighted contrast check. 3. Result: 45.5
